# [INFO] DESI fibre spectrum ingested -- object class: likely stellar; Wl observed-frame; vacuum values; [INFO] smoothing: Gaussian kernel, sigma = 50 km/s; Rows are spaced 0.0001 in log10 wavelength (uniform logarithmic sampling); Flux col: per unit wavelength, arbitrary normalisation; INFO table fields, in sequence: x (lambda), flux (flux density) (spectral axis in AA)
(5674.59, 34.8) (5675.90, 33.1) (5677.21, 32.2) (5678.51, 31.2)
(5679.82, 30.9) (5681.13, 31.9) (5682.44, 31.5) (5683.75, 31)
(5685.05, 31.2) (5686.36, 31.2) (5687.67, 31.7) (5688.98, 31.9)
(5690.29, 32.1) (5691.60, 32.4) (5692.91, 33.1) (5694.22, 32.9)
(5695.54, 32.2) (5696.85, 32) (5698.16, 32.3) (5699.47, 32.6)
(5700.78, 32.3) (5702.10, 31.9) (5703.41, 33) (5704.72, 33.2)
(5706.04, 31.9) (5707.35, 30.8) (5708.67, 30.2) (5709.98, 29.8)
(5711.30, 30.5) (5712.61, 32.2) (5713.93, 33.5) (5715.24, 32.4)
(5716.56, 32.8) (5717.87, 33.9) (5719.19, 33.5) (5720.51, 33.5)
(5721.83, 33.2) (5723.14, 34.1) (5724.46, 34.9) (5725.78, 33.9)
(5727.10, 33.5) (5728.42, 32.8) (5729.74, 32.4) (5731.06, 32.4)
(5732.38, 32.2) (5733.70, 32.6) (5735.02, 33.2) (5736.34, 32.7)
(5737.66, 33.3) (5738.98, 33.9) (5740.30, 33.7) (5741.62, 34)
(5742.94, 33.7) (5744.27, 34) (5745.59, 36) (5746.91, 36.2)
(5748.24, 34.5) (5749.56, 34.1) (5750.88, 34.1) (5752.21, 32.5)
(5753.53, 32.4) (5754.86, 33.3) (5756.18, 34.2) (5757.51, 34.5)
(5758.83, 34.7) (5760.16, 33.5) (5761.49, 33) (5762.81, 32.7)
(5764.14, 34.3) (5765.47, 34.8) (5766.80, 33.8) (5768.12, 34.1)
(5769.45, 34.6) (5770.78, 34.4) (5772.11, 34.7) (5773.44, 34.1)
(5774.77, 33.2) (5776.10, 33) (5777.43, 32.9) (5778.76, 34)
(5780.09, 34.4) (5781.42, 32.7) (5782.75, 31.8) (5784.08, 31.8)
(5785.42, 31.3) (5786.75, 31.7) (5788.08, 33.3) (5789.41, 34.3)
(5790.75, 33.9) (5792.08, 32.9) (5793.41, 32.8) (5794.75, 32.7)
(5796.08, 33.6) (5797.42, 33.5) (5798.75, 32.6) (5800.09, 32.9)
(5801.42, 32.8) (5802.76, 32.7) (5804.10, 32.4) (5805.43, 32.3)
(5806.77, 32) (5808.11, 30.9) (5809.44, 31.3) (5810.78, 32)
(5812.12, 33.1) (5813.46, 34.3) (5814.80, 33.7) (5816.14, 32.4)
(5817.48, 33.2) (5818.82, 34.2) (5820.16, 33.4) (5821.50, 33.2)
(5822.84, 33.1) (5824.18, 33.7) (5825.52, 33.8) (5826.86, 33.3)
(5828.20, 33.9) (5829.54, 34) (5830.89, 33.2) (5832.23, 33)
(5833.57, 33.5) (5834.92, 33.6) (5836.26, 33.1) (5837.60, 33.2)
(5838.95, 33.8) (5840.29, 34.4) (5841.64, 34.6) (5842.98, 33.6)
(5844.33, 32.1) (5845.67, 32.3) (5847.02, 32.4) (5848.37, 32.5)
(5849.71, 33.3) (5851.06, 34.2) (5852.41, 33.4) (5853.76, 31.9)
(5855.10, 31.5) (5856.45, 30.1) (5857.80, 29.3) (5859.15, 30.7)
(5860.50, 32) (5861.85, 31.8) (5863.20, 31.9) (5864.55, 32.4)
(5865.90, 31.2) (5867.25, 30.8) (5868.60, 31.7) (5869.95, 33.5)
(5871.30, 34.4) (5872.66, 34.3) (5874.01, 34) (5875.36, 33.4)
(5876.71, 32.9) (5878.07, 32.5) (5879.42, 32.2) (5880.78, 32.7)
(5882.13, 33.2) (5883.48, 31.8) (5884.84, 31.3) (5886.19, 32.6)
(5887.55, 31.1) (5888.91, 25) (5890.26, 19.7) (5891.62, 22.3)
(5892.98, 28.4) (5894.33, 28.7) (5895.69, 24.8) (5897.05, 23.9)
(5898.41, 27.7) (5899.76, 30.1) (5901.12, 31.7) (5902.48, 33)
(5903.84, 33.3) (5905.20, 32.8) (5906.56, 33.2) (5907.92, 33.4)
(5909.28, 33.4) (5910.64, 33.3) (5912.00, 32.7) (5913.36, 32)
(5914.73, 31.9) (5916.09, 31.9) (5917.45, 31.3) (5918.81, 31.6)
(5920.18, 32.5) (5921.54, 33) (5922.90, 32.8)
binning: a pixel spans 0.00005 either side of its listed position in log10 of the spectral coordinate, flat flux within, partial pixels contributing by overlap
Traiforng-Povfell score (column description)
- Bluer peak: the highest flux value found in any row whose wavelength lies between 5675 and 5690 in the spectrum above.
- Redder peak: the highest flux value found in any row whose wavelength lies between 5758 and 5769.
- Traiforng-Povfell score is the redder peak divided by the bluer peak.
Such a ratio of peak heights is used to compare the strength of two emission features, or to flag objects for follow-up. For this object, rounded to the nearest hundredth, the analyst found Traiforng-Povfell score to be 1.05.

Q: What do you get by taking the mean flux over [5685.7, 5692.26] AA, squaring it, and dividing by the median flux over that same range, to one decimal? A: 31.8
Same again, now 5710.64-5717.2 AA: 32.2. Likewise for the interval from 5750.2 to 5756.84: 33.3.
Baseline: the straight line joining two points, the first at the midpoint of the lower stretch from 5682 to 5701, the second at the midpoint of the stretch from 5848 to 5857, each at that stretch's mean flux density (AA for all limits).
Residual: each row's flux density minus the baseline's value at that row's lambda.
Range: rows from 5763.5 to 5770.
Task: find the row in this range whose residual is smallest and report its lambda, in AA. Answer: 5766.80 AA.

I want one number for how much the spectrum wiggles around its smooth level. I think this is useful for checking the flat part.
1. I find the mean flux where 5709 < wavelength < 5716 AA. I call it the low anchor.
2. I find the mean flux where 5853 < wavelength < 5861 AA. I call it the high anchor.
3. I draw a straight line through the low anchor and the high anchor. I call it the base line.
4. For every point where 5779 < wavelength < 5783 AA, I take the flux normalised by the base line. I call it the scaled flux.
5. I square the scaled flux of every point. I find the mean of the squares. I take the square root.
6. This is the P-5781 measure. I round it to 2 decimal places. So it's 1.05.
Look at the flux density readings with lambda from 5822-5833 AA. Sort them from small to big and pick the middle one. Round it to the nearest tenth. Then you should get 33.5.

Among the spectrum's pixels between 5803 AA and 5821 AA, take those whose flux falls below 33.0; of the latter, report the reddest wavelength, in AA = 5816.14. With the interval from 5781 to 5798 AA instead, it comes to 5794.75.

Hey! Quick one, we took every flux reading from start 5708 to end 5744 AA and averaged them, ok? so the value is 32.9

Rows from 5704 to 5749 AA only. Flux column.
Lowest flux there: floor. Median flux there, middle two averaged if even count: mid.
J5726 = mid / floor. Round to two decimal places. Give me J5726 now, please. 1.12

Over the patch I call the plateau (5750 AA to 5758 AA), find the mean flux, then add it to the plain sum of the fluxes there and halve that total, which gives 117.2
